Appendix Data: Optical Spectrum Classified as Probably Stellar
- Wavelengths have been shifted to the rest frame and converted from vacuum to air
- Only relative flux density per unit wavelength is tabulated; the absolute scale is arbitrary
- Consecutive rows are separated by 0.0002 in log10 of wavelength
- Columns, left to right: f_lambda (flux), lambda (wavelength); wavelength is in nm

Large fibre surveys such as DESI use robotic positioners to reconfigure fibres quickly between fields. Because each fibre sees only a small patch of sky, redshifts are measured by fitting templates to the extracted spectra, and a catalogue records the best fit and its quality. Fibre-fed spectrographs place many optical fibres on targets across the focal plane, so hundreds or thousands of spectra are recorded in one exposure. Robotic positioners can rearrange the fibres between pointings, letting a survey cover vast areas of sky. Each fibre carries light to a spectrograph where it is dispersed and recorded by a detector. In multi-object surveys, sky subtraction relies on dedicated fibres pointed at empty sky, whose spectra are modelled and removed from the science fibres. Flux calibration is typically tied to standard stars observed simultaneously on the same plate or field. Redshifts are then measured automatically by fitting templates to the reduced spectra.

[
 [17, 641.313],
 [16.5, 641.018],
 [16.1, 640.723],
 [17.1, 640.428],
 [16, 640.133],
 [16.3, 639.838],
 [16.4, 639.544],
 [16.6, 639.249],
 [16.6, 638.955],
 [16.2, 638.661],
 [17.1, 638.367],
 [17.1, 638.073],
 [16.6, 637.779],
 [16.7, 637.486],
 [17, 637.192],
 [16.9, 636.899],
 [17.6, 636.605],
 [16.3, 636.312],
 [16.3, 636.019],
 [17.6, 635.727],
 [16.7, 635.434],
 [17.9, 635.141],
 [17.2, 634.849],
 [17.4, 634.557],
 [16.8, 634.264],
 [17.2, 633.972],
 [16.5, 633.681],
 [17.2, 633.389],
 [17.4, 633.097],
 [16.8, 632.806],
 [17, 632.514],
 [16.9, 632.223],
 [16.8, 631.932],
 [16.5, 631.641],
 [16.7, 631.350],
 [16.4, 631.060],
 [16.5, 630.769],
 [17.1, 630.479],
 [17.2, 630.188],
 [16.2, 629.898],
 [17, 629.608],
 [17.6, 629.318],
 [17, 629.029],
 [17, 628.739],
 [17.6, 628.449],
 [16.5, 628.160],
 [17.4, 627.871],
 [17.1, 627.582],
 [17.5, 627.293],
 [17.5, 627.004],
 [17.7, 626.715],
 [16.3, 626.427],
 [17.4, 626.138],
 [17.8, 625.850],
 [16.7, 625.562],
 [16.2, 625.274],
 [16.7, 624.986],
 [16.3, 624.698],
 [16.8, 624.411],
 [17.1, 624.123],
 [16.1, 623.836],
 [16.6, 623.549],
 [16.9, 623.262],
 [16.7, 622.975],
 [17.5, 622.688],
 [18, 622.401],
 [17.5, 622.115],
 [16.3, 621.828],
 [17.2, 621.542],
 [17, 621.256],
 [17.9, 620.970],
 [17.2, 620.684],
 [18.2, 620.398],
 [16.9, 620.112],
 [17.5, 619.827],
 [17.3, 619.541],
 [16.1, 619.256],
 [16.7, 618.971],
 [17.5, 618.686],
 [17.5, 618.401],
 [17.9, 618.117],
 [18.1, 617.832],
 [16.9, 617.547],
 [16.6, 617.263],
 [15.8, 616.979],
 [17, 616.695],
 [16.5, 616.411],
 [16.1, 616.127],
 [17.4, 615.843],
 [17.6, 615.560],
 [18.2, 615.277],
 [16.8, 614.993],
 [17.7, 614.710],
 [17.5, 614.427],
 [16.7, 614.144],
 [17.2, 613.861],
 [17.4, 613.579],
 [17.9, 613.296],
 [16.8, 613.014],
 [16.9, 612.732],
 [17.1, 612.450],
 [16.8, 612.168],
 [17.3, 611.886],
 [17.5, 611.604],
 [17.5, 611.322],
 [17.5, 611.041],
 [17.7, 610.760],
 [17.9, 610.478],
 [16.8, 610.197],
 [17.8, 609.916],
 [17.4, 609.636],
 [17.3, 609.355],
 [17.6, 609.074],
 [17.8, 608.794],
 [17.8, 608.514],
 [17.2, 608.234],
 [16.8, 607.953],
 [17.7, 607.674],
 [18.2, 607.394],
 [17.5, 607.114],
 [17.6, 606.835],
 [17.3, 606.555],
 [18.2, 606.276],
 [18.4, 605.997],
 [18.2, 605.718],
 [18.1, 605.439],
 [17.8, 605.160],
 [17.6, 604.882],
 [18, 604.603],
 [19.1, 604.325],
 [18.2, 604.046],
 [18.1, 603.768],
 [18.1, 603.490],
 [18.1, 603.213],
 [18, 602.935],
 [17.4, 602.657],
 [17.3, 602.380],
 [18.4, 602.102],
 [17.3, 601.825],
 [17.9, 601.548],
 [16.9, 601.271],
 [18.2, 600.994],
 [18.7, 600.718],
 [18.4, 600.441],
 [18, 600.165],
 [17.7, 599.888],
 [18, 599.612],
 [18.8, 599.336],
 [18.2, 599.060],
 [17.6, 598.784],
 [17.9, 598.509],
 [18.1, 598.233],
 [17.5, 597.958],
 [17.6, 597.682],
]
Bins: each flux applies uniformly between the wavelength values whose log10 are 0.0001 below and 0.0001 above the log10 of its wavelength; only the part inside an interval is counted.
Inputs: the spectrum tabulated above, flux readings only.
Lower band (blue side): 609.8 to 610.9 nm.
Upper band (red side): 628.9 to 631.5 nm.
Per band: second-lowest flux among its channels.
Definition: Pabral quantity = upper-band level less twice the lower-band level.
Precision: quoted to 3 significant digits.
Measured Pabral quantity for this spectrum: -19.0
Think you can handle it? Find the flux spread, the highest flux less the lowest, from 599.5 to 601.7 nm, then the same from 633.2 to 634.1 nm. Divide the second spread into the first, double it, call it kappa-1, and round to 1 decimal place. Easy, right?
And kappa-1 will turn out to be 5.1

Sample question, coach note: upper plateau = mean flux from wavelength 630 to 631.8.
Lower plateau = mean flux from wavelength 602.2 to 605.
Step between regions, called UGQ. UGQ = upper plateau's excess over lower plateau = -1.3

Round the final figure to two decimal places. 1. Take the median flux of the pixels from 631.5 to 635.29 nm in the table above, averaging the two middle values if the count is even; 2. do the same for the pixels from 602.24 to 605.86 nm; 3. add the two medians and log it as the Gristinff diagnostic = 35.10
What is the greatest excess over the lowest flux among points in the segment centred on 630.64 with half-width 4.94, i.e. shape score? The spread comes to 1.7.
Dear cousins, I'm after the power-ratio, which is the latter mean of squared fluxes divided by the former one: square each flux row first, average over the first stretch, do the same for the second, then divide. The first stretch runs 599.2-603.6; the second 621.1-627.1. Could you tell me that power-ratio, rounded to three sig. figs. 0.894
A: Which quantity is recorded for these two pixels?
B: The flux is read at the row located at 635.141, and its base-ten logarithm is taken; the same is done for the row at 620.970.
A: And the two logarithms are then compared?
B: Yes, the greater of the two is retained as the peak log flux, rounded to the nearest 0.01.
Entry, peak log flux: 1.25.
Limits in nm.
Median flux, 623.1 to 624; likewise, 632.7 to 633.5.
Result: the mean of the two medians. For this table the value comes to 16.9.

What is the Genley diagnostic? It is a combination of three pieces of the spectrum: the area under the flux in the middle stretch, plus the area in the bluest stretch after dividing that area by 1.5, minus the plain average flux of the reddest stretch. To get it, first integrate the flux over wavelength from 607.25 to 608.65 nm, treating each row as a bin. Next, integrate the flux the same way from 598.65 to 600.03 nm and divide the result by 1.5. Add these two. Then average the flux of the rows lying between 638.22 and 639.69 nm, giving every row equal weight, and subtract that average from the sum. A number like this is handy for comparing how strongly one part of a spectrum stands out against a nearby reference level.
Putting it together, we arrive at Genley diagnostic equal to 24.6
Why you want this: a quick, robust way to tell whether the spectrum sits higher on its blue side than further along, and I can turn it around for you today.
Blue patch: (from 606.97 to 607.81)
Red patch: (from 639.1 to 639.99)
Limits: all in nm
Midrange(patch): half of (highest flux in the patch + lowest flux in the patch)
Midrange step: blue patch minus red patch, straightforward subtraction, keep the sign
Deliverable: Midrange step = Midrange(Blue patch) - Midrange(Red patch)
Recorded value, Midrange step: 1.40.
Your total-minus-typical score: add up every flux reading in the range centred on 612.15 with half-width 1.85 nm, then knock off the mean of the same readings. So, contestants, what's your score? 208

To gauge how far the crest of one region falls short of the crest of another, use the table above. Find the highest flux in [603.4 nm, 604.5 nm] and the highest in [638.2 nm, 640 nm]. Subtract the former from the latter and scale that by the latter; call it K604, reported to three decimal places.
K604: -0.117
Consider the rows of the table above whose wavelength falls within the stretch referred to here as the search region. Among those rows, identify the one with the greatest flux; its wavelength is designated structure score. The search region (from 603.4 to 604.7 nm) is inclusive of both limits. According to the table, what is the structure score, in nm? 604.325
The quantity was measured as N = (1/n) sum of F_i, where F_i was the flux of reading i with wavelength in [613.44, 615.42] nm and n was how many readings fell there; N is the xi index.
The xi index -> 17.4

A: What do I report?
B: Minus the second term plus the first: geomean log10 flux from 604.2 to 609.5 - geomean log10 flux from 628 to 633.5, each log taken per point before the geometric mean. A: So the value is 0.022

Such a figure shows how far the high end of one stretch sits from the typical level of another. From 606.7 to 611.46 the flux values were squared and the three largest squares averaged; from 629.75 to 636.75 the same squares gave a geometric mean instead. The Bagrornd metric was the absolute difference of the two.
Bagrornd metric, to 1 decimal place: 36.6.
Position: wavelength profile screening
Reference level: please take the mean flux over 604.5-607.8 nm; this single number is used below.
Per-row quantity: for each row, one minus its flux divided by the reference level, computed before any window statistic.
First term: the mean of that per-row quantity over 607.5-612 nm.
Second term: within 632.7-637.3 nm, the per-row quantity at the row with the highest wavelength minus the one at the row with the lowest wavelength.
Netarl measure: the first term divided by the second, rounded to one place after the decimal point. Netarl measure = -2.0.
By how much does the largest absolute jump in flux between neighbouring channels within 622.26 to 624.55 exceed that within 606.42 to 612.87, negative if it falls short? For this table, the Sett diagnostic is -0.10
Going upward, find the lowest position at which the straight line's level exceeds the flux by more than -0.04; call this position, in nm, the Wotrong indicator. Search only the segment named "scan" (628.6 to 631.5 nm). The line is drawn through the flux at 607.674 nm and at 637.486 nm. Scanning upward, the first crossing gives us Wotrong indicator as 628.739 nm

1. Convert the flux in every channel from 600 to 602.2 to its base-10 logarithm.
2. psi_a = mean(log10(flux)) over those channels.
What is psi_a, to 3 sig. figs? 1.25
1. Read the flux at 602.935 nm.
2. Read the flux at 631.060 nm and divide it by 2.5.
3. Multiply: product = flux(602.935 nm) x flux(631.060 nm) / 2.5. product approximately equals 118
